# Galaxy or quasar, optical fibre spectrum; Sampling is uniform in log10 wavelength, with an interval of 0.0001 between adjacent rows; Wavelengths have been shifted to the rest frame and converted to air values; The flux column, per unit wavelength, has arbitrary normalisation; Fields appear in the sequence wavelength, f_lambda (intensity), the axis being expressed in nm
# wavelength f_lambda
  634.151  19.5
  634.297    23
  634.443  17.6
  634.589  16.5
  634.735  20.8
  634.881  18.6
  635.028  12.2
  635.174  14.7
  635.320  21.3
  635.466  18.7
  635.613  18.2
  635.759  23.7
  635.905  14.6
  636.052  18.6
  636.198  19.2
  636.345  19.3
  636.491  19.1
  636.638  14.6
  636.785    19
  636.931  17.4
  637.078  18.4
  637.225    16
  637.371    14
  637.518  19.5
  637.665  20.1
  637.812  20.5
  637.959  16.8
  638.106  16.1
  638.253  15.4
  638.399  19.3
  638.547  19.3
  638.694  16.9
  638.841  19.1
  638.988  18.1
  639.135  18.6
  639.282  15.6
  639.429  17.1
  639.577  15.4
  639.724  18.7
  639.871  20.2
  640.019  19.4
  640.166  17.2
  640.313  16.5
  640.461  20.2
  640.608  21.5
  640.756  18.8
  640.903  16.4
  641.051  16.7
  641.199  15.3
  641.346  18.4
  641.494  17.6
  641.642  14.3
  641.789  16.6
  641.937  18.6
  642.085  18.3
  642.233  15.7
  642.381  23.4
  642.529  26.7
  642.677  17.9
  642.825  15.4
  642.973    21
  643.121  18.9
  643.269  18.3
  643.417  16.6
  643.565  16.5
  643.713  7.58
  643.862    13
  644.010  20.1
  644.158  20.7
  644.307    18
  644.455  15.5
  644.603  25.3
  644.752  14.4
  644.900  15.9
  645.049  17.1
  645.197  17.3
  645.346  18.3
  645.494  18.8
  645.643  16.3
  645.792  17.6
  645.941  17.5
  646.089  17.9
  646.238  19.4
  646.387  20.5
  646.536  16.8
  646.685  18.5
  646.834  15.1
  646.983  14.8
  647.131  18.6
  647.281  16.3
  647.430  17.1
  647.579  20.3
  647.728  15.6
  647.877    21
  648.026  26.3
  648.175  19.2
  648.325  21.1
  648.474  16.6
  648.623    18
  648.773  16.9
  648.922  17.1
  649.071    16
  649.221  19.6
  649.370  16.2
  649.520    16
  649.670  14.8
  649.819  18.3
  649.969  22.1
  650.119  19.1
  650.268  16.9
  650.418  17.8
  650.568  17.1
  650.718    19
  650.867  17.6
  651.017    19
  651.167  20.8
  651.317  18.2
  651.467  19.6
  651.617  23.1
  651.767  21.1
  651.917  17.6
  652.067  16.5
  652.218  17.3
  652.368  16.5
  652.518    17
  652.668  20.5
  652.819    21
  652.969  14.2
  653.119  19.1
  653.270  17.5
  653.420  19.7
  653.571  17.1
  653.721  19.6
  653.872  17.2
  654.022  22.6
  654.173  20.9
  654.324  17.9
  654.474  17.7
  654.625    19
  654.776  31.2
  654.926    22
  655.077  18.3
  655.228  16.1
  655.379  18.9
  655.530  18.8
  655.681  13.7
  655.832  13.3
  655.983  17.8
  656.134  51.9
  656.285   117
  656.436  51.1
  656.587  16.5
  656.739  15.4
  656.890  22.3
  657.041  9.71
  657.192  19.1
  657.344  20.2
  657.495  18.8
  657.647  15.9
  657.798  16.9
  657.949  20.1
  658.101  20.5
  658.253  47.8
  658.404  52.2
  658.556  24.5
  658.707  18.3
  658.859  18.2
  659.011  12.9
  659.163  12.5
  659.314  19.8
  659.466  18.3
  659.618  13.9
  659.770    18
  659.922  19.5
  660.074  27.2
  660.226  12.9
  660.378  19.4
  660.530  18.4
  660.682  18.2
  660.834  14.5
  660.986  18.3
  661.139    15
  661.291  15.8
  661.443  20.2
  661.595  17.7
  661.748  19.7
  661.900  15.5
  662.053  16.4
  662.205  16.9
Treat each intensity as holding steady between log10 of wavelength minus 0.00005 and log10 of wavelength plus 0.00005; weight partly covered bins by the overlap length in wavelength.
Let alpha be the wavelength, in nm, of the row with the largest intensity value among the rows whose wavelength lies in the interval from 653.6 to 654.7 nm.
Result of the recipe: 654.022 nm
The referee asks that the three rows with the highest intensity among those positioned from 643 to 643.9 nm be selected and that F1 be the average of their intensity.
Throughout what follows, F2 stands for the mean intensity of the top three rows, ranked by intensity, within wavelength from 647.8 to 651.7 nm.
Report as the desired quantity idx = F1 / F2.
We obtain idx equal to 0.8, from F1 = 18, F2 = 23.8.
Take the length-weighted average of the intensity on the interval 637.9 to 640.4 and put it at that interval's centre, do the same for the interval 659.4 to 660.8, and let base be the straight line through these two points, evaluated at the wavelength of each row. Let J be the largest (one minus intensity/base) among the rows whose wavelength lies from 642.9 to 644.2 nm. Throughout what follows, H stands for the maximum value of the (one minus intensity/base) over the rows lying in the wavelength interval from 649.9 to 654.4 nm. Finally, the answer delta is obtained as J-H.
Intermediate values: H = 0.21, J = 0.57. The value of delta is 0.36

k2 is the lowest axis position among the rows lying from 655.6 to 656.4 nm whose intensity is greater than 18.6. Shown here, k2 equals 656.134 nm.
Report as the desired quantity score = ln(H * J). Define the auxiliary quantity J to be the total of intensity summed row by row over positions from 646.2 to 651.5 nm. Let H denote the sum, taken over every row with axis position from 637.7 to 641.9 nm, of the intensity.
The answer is 12.7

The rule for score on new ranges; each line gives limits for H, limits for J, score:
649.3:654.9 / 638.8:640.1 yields 11.6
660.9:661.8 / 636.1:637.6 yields 9.8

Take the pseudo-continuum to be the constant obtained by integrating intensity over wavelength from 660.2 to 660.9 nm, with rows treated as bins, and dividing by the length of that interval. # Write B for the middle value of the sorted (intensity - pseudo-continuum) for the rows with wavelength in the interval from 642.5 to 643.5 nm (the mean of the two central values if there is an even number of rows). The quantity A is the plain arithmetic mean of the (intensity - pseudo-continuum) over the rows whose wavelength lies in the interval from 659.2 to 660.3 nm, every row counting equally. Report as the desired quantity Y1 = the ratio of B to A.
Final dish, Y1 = 0.9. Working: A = 1.5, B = 1.3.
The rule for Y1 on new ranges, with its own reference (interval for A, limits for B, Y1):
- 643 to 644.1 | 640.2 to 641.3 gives 0.3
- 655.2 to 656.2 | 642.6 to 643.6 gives 0.2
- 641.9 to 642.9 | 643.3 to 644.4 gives -0.2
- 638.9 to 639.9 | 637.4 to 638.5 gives 3.4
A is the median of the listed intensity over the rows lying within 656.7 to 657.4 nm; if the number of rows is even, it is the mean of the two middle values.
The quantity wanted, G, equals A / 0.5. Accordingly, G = 38.2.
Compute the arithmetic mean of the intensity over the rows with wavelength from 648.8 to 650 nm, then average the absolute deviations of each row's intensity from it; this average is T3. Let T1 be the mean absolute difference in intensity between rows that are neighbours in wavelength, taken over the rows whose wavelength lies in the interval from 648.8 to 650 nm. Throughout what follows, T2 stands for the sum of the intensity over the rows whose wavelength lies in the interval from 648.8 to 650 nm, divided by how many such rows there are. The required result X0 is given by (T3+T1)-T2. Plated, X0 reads -13.2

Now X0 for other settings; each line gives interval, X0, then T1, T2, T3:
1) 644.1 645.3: -11.4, 4.1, 18.0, 2.5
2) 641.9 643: -12.2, 4.4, 19.6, 3.1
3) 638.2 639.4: -14.6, 1.9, 17.8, 1.4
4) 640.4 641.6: -14.8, 1.7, 18.1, 1.6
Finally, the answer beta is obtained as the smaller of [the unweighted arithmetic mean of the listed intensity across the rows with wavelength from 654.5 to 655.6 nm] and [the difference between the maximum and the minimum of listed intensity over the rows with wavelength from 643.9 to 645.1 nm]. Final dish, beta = 11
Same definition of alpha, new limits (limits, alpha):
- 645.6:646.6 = 646.387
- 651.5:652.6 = 651.617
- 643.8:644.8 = 644.603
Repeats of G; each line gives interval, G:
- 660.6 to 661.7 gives 35.4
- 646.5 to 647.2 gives 33.6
